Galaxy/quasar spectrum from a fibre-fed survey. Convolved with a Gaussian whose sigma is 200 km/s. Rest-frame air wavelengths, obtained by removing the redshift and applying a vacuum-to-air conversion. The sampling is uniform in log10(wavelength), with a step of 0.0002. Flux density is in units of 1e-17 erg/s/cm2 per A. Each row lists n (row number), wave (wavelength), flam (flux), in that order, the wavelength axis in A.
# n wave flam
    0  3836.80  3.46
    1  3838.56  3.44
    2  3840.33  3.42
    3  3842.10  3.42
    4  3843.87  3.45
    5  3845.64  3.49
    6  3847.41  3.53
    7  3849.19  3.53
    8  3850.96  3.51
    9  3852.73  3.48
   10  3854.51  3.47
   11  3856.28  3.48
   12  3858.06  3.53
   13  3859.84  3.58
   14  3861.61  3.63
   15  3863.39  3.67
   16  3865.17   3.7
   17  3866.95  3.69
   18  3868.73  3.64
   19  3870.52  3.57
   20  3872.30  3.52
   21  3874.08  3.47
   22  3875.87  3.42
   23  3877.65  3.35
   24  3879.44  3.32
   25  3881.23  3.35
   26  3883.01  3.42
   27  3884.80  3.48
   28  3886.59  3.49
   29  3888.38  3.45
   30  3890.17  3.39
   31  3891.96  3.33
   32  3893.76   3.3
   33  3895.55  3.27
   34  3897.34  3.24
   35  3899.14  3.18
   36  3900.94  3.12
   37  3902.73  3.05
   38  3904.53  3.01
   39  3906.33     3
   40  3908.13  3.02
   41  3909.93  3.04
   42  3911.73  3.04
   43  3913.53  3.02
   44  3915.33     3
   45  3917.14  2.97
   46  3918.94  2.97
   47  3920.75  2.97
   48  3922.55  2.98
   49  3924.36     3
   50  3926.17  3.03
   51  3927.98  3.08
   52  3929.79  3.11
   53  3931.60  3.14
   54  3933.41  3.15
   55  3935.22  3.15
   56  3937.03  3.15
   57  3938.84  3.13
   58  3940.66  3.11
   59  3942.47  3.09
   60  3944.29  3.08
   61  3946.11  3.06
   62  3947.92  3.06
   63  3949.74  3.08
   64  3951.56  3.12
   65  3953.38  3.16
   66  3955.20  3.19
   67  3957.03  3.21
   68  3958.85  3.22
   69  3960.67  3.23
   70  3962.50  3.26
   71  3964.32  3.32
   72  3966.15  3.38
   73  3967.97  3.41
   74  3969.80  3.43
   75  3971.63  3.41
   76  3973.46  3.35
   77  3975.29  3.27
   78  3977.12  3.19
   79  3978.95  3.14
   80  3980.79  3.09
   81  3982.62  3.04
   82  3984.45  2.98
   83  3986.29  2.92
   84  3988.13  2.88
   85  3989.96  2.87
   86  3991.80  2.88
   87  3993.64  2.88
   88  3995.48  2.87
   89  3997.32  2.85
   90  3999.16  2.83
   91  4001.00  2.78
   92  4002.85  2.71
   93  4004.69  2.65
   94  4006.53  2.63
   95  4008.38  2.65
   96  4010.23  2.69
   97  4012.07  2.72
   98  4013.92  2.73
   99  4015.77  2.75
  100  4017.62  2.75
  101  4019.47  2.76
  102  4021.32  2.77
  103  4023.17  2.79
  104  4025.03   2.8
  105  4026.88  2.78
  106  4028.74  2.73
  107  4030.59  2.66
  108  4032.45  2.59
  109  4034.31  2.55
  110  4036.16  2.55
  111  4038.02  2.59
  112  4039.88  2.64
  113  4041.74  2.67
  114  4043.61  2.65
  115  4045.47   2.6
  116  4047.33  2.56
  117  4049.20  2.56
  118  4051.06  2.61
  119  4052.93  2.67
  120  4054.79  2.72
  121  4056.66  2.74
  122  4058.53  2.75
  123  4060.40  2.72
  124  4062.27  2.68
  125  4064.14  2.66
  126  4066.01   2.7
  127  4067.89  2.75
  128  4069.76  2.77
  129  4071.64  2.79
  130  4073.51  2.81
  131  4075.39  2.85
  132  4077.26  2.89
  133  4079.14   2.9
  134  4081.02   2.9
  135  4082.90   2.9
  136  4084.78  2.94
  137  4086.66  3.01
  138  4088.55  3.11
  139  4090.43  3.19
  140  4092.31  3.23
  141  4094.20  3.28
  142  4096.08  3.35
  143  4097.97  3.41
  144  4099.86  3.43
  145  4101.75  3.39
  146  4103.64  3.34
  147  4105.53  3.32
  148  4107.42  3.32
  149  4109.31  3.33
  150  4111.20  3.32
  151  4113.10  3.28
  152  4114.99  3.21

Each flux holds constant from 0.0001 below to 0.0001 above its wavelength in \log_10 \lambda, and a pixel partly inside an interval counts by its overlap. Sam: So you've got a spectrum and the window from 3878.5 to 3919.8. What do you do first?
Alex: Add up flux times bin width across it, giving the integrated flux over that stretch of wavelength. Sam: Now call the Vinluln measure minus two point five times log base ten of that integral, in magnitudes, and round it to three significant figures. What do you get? -5.30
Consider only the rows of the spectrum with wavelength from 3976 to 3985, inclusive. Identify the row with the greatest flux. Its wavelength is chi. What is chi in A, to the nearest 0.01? 3977.12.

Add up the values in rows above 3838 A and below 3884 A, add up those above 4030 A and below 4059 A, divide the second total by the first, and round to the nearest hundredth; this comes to 0.46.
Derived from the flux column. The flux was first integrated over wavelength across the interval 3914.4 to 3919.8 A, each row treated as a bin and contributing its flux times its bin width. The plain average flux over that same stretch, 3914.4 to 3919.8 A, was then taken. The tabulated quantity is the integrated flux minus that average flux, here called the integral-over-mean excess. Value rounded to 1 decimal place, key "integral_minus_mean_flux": 13.1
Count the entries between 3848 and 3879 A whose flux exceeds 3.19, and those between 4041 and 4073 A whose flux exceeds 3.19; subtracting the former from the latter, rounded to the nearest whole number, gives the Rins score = -17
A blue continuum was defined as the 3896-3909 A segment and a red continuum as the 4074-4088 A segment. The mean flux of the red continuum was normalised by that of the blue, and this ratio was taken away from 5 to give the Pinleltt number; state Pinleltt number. 4.06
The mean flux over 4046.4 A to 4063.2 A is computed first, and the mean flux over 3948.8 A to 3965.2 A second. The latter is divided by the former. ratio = 1.20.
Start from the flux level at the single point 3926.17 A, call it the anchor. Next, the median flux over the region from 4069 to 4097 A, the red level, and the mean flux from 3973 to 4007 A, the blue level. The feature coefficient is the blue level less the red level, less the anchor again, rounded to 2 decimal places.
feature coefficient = -2.99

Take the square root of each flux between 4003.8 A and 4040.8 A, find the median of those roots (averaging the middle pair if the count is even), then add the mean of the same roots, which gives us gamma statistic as 3.28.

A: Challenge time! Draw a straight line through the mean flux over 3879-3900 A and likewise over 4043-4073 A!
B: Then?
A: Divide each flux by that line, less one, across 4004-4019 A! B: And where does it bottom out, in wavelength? 4006.53 A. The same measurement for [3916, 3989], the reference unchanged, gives 3917.14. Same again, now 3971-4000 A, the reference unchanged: 3999.16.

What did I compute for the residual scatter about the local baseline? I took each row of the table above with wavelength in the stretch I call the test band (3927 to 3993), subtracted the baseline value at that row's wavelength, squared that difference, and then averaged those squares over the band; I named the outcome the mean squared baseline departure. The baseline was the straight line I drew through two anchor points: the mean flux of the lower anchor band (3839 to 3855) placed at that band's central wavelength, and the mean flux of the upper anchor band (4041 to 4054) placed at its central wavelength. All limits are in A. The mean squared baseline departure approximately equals 0.05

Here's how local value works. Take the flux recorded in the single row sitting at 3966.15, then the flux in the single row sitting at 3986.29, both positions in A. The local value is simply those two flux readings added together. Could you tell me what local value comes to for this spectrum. 6.3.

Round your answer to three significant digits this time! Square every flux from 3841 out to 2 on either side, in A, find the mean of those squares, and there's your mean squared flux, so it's 11.7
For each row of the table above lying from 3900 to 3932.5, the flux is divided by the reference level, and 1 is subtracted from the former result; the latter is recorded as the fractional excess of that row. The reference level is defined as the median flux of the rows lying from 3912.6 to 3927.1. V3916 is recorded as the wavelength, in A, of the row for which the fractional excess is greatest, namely 3931.60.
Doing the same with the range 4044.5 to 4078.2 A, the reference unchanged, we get 4077.26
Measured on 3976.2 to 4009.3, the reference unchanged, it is 3977.12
